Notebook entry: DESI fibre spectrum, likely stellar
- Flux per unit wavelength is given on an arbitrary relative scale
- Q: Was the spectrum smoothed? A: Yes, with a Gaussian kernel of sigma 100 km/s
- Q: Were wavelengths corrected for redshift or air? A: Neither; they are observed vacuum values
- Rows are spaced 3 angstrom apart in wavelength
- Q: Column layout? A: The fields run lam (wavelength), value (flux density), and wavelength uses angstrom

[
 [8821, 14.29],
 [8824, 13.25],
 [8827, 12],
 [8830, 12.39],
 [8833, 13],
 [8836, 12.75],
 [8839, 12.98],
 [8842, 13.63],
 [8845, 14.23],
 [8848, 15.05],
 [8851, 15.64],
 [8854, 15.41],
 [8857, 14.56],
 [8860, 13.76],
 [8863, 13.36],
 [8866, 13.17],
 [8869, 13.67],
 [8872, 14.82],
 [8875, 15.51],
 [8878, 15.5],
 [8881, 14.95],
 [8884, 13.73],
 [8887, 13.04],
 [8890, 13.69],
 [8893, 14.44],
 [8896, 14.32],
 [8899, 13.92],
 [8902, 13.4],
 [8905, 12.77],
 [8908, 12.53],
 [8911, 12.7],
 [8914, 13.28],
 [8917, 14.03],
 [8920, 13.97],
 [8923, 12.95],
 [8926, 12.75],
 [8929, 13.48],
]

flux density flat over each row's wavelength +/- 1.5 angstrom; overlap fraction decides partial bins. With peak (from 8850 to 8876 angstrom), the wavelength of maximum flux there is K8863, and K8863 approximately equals 8851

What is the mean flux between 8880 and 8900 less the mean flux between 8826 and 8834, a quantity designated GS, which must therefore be 1.5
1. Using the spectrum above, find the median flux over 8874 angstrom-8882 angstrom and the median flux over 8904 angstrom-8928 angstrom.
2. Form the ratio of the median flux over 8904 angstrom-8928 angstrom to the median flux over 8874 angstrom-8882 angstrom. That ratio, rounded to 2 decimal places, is 0.83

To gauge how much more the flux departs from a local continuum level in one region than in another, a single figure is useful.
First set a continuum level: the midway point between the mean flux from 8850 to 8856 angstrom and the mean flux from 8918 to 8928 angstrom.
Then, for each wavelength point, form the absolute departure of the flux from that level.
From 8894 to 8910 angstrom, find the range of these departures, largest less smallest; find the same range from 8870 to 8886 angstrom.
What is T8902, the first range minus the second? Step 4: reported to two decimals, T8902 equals 1.10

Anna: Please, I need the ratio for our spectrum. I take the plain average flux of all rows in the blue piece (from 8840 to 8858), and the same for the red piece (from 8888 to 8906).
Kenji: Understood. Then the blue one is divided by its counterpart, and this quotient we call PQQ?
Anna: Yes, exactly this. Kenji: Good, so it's 1.07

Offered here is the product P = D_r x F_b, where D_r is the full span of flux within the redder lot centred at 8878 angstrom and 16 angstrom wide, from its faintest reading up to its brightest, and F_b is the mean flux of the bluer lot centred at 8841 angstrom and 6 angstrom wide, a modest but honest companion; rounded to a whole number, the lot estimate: 24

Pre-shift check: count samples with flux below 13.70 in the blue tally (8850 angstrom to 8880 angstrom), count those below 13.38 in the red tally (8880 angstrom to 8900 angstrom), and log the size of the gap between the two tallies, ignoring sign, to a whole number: 2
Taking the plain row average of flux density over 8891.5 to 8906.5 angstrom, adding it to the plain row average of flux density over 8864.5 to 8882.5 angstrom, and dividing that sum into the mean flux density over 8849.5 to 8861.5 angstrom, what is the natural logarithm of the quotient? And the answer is -0.648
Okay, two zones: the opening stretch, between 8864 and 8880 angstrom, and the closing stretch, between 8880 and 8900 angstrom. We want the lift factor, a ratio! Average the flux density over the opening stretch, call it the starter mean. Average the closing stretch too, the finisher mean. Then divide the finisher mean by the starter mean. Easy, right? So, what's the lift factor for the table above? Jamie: 0.96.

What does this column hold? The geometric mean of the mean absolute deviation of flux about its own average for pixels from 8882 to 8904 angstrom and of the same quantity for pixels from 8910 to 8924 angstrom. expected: 0.43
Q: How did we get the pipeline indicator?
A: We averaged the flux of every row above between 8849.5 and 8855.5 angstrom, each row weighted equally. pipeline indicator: 15.5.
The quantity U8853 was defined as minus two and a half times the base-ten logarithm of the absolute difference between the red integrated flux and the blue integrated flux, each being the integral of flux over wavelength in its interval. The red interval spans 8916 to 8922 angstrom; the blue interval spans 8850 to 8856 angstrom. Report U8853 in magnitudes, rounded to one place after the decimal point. -2.4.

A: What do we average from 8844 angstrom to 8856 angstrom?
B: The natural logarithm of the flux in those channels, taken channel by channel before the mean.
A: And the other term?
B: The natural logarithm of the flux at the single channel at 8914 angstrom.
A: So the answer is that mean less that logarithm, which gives 0.13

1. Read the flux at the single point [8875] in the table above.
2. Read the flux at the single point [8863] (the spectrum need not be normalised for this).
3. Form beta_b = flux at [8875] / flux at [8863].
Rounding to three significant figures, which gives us 1.16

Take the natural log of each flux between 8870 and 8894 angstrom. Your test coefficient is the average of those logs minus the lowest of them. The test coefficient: 0.10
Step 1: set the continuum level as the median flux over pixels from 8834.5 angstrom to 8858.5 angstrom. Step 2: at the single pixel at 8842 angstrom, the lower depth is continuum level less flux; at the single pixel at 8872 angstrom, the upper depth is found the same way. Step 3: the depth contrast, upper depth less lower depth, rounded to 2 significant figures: -1.2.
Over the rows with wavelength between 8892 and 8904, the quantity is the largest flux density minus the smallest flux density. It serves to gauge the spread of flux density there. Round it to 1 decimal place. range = 1.0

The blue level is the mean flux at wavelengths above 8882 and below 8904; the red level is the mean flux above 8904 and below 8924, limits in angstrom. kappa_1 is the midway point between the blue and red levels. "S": 13.5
